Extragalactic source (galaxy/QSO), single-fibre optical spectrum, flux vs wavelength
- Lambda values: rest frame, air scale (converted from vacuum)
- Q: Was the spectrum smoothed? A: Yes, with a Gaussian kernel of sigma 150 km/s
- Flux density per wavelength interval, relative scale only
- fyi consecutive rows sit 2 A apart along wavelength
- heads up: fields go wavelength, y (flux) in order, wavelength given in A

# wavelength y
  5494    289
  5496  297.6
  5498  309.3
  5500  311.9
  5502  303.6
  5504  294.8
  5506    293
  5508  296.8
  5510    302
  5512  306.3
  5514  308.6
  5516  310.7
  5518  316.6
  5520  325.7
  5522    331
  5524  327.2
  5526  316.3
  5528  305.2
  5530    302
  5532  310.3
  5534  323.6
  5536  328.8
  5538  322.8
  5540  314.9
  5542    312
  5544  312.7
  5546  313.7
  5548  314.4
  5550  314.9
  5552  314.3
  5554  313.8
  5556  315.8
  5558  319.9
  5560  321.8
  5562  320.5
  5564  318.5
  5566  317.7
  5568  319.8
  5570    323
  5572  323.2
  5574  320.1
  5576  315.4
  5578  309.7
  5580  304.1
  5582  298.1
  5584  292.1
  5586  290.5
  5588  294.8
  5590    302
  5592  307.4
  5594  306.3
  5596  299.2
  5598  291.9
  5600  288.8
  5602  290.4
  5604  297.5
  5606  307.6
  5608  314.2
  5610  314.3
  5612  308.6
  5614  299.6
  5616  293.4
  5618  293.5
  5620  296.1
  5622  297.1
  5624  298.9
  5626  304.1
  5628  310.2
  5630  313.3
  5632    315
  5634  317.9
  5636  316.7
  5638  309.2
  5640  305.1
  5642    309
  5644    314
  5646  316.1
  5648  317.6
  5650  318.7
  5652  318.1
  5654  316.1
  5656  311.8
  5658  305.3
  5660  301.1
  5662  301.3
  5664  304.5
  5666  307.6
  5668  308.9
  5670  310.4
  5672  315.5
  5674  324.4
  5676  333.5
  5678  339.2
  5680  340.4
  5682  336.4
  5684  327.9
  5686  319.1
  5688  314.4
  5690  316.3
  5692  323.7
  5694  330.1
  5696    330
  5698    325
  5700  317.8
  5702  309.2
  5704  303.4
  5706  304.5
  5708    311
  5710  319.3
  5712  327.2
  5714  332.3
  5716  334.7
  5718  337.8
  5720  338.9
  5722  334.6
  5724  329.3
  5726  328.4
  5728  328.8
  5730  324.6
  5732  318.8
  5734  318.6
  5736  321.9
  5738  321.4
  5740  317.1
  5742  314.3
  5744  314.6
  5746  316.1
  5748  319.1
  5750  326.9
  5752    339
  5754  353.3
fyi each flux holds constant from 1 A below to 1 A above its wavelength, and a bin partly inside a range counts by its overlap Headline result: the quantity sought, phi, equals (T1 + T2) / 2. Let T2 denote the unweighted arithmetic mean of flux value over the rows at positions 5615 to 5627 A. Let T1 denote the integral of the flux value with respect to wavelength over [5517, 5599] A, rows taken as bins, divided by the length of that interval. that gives 305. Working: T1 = 313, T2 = 297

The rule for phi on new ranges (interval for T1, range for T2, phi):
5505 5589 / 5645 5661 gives 313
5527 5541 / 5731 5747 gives 317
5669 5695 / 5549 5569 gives 322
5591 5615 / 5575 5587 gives 302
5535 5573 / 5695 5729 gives 321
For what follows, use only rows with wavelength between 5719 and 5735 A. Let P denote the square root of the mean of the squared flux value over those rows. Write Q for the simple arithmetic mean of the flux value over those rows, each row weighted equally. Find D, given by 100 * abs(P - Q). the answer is 7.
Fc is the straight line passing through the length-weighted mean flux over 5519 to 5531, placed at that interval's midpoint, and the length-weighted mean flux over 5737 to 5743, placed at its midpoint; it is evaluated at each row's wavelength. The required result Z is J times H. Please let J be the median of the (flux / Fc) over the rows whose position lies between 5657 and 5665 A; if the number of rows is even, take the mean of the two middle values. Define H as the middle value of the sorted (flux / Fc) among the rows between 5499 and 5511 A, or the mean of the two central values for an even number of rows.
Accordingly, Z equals 0.898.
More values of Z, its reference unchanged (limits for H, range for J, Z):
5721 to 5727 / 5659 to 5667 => 0.988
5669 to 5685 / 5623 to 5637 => 1.026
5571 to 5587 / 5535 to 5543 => 0.969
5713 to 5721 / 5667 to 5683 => 1.096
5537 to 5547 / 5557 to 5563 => 0.995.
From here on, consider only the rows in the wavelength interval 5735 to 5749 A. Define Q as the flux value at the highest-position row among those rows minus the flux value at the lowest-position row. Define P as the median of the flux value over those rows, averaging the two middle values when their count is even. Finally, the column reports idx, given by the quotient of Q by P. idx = -0.009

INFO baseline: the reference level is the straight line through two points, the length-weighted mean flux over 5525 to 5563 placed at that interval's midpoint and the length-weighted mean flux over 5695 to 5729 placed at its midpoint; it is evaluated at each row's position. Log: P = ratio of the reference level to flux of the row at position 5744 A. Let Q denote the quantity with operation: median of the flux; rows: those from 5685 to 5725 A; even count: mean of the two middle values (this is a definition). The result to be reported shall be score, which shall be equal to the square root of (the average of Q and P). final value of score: 12.8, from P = 1.04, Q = 324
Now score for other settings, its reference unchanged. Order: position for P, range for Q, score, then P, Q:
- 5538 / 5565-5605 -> 12.3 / 0.98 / 303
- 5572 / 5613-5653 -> 12.5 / 0.98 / 310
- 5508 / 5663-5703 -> 12.7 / 1.06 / 321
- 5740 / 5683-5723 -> 12.8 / 1.03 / 324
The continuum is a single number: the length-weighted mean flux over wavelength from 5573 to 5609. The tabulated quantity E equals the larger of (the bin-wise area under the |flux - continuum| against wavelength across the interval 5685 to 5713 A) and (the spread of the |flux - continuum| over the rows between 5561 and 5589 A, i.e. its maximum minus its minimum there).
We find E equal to 455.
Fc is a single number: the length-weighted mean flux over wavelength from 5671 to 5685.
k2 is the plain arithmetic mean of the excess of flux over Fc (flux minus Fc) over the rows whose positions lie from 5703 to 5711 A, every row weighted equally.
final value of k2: -21.5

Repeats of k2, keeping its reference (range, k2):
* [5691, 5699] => -3.8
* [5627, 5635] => -16.9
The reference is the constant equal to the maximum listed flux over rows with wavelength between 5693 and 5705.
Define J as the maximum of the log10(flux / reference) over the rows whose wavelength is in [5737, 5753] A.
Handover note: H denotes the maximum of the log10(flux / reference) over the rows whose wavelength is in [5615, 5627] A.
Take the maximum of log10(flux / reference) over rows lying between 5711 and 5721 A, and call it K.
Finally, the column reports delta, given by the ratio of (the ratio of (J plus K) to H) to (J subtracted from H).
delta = 14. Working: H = -0.036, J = 0.012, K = 0.011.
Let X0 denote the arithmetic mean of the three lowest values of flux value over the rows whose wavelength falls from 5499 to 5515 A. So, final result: 295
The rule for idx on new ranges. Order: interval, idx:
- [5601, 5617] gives 0.010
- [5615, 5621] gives 0.009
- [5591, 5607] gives 0.001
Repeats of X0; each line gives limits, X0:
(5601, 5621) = 292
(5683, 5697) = 317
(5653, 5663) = 303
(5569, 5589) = 292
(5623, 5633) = 304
